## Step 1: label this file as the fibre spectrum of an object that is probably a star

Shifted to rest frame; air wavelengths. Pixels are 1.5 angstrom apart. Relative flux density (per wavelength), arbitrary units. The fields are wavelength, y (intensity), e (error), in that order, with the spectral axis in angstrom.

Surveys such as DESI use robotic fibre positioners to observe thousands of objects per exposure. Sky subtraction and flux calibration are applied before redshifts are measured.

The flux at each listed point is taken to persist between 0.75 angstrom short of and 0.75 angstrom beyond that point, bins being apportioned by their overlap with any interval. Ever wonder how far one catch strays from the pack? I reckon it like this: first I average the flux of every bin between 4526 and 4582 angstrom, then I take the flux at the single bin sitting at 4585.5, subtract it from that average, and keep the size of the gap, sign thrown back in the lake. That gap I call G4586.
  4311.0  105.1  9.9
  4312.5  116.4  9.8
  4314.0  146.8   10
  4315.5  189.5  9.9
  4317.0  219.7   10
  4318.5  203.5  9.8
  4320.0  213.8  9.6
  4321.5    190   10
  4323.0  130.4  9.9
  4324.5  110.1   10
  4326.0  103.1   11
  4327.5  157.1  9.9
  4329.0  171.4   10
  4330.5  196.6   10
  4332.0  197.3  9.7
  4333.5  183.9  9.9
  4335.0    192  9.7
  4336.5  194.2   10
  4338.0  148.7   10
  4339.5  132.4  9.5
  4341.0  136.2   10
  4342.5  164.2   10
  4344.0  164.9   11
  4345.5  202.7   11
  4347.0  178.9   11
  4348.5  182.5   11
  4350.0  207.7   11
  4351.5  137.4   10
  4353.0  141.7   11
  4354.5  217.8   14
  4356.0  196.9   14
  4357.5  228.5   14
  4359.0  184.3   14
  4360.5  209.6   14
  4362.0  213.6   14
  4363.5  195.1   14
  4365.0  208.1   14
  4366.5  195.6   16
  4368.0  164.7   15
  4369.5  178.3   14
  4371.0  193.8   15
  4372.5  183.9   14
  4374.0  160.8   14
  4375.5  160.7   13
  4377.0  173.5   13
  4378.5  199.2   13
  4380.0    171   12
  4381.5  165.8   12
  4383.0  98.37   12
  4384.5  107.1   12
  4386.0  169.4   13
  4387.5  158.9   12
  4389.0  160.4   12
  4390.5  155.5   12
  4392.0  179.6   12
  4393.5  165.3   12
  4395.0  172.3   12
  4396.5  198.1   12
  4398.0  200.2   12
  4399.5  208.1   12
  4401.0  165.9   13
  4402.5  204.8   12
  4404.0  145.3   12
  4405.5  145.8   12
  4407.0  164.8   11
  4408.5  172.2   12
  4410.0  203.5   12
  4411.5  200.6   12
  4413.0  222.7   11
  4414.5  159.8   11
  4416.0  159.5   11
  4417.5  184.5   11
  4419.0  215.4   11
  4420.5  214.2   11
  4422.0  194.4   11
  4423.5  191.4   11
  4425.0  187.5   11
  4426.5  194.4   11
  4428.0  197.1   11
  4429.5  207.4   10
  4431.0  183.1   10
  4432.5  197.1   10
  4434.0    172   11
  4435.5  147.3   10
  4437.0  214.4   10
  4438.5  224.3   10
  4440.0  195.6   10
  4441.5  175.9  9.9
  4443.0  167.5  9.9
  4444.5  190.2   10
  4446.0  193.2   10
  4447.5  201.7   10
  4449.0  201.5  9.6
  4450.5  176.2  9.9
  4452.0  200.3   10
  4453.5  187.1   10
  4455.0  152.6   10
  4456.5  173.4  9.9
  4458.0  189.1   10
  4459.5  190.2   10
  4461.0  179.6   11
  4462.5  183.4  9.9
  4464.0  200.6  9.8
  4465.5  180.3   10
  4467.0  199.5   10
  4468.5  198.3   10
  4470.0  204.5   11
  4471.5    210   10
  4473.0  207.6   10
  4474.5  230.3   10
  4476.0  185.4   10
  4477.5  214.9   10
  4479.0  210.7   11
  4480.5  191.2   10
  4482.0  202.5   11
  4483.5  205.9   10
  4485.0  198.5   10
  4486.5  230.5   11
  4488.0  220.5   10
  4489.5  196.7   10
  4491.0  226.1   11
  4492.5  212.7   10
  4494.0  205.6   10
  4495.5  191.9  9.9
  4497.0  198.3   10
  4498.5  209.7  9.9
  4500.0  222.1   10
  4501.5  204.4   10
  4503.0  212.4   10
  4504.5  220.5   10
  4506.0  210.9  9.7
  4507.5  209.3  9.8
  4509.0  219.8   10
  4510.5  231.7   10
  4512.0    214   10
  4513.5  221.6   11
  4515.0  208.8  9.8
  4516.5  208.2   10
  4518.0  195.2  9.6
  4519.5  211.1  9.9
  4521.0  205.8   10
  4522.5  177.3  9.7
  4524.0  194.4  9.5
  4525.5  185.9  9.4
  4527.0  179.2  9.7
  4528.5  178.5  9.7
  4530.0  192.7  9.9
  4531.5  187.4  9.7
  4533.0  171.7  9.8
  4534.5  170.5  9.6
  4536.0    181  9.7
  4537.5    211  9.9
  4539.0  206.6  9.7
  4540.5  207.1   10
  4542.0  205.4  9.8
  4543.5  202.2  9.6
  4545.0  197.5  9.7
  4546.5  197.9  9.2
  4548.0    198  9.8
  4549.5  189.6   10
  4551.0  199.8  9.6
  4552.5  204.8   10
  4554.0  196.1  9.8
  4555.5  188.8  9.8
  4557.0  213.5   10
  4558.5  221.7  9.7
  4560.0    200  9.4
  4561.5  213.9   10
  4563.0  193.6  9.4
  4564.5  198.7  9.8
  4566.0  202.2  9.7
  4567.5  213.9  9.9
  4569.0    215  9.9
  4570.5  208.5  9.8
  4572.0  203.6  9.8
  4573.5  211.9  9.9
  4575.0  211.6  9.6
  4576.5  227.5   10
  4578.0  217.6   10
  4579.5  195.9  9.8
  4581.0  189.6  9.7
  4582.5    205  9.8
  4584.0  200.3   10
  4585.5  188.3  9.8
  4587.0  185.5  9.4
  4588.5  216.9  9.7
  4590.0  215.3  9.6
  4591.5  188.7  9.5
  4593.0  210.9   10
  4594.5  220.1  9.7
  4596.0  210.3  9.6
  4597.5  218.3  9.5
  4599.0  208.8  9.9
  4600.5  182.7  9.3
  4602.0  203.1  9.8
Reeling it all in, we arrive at 12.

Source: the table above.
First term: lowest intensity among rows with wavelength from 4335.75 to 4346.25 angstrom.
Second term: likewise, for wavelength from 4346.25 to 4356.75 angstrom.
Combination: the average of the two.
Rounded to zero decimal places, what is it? 135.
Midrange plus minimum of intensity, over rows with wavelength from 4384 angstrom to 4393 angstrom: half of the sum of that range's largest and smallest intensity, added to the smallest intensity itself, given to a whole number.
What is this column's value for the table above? 250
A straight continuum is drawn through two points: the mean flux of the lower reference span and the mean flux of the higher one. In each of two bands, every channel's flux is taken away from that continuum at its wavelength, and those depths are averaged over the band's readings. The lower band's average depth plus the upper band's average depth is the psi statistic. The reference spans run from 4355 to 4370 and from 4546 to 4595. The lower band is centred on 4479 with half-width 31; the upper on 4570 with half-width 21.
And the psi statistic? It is 0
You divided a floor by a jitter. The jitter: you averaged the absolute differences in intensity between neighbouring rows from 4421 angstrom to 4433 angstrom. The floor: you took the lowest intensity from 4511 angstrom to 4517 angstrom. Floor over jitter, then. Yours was 22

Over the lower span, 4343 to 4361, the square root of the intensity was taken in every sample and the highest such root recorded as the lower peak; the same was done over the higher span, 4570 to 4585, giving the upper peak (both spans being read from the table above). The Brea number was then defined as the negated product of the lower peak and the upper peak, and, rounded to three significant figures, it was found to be -228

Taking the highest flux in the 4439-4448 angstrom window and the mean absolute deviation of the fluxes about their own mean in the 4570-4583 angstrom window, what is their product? 1683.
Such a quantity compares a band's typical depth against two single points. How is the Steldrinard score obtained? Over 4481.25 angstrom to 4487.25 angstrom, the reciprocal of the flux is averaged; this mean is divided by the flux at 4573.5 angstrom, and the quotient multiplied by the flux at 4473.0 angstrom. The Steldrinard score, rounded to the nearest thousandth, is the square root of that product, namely 0.069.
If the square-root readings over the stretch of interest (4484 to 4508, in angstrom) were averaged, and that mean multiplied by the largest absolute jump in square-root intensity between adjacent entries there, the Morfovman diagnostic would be 16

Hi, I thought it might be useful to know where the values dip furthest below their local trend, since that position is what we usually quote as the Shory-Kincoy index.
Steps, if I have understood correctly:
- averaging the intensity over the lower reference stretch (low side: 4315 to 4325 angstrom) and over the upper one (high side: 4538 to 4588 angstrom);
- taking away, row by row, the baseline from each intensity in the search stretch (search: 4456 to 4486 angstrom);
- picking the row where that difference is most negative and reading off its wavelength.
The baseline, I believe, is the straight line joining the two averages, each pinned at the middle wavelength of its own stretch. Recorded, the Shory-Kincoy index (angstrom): 4456.5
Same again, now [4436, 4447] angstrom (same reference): 4443.0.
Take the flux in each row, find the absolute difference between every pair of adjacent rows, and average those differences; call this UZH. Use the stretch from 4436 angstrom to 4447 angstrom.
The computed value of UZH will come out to 15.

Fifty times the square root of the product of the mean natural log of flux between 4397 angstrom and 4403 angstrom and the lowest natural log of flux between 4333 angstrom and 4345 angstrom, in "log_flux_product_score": 254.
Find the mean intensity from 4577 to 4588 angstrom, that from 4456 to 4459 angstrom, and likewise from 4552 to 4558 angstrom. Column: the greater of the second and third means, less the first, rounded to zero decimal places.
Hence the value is 3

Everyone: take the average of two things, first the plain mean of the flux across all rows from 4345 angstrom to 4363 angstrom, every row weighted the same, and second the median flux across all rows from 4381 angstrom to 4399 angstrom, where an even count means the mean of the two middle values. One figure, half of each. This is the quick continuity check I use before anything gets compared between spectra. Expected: 179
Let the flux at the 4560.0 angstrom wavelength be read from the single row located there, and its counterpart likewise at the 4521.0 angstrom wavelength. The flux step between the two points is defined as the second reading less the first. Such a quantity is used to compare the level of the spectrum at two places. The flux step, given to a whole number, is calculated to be 6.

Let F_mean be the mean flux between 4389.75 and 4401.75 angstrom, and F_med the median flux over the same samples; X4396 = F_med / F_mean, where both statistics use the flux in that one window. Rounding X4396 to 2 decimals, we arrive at 0.97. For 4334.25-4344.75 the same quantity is 1.01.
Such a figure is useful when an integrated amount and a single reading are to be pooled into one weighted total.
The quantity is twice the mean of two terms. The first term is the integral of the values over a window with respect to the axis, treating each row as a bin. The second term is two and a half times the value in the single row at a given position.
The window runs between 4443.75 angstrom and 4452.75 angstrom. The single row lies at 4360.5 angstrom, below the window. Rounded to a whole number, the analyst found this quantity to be 2269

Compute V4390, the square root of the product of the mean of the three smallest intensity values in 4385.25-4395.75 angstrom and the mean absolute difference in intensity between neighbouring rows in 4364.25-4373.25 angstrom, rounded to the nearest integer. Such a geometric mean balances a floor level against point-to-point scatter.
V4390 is 51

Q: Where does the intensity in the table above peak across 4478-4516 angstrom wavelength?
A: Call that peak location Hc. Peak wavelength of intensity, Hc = 4510.5 angstrom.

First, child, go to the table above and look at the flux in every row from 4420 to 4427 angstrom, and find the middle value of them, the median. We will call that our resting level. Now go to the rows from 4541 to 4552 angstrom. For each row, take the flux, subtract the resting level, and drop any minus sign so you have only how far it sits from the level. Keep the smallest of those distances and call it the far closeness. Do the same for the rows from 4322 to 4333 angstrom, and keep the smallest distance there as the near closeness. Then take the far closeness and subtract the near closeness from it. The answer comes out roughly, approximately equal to 0.9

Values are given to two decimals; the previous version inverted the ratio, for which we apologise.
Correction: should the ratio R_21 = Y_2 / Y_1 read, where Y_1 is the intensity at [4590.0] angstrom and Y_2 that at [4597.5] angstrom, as 1.01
